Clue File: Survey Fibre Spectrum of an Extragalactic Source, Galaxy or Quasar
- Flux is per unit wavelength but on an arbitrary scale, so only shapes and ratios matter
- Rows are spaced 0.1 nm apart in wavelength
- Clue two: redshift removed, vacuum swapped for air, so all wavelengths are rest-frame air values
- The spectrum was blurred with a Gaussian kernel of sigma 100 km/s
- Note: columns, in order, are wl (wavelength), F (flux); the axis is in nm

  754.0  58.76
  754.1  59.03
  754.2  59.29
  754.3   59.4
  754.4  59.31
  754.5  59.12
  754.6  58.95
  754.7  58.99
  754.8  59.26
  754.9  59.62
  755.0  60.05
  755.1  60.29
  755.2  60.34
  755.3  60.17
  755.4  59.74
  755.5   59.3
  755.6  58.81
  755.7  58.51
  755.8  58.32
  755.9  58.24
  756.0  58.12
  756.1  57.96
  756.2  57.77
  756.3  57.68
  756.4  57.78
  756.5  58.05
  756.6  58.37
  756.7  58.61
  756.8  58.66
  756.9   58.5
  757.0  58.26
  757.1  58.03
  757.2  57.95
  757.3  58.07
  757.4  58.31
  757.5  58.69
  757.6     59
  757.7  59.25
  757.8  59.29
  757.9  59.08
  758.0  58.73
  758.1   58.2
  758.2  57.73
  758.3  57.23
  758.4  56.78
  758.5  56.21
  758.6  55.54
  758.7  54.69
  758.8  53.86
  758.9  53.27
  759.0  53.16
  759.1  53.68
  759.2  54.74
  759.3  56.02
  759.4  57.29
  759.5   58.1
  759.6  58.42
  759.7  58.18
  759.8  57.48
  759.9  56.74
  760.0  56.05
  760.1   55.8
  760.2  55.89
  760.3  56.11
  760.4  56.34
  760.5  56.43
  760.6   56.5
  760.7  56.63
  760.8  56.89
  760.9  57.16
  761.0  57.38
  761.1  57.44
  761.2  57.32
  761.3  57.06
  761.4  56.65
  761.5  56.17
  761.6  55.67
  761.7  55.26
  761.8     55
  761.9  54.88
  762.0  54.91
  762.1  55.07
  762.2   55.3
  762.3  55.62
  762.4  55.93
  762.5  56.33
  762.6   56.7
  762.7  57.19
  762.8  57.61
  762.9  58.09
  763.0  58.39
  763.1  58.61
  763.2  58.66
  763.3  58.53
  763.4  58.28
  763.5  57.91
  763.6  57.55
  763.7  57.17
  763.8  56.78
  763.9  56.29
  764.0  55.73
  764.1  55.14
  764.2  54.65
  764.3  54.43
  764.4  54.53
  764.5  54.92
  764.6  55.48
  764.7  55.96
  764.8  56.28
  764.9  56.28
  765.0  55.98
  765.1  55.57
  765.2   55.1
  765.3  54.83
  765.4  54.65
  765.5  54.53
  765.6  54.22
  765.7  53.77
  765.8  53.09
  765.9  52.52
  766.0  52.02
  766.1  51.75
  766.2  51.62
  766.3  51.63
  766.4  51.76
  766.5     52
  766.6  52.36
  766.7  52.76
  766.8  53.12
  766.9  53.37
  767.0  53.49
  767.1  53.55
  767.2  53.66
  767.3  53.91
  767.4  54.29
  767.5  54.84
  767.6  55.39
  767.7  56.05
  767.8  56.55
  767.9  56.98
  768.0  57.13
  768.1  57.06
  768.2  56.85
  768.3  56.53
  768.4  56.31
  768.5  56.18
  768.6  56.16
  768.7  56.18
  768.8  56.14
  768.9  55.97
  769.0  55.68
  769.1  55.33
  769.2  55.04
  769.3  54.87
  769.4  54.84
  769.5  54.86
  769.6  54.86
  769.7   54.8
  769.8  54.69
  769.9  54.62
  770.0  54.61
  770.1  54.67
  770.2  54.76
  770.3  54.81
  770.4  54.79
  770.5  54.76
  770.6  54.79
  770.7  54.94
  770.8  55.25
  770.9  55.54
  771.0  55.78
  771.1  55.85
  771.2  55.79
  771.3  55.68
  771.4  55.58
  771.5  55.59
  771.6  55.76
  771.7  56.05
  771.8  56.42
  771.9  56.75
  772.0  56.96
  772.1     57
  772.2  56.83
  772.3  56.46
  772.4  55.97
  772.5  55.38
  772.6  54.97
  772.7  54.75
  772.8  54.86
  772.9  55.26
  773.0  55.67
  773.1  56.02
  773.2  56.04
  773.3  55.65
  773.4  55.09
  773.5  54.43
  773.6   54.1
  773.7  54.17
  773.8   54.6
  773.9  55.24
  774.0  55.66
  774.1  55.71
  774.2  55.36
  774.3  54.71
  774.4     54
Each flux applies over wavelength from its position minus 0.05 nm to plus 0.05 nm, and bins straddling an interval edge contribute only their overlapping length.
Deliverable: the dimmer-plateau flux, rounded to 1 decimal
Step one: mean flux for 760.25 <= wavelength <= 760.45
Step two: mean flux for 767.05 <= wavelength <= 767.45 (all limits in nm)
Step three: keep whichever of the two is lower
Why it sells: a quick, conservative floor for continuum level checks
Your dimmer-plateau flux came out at 53.9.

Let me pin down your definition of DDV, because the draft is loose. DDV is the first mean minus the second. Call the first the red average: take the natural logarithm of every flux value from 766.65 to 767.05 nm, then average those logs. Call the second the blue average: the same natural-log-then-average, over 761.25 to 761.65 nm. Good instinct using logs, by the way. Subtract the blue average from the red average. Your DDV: -0.06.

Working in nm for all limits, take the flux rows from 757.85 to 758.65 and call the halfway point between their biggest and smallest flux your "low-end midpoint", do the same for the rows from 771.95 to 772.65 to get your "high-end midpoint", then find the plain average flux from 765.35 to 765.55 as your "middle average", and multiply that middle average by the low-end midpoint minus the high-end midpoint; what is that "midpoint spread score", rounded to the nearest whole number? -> 72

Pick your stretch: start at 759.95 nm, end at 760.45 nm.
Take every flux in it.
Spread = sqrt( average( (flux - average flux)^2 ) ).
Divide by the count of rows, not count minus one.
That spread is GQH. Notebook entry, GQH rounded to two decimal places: 0.19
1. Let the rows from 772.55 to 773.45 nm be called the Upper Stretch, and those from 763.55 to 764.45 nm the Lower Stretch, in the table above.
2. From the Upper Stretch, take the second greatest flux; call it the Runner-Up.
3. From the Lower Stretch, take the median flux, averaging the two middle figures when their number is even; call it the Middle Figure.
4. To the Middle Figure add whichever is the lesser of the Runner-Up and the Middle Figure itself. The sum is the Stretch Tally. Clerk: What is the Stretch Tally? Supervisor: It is 111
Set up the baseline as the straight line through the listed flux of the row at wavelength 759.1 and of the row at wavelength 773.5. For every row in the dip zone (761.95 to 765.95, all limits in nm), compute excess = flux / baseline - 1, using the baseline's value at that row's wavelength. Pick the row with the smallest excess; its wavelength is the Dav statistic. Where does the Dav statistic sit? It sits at 765.9 nm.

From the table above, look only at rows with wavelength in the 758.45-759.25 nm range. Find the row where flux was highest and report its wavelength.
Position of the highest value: 758.5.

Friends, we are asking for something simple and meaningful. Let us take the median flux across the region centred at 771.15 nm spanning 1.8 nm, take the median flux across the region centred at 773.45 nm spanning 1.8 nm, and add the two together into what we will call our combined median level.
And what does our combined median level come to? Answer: 111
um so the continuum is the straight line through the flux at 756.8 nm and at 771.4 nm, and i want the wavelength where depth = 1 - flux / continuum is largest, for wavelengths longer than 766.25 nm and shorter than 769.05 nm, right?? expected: 766.3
